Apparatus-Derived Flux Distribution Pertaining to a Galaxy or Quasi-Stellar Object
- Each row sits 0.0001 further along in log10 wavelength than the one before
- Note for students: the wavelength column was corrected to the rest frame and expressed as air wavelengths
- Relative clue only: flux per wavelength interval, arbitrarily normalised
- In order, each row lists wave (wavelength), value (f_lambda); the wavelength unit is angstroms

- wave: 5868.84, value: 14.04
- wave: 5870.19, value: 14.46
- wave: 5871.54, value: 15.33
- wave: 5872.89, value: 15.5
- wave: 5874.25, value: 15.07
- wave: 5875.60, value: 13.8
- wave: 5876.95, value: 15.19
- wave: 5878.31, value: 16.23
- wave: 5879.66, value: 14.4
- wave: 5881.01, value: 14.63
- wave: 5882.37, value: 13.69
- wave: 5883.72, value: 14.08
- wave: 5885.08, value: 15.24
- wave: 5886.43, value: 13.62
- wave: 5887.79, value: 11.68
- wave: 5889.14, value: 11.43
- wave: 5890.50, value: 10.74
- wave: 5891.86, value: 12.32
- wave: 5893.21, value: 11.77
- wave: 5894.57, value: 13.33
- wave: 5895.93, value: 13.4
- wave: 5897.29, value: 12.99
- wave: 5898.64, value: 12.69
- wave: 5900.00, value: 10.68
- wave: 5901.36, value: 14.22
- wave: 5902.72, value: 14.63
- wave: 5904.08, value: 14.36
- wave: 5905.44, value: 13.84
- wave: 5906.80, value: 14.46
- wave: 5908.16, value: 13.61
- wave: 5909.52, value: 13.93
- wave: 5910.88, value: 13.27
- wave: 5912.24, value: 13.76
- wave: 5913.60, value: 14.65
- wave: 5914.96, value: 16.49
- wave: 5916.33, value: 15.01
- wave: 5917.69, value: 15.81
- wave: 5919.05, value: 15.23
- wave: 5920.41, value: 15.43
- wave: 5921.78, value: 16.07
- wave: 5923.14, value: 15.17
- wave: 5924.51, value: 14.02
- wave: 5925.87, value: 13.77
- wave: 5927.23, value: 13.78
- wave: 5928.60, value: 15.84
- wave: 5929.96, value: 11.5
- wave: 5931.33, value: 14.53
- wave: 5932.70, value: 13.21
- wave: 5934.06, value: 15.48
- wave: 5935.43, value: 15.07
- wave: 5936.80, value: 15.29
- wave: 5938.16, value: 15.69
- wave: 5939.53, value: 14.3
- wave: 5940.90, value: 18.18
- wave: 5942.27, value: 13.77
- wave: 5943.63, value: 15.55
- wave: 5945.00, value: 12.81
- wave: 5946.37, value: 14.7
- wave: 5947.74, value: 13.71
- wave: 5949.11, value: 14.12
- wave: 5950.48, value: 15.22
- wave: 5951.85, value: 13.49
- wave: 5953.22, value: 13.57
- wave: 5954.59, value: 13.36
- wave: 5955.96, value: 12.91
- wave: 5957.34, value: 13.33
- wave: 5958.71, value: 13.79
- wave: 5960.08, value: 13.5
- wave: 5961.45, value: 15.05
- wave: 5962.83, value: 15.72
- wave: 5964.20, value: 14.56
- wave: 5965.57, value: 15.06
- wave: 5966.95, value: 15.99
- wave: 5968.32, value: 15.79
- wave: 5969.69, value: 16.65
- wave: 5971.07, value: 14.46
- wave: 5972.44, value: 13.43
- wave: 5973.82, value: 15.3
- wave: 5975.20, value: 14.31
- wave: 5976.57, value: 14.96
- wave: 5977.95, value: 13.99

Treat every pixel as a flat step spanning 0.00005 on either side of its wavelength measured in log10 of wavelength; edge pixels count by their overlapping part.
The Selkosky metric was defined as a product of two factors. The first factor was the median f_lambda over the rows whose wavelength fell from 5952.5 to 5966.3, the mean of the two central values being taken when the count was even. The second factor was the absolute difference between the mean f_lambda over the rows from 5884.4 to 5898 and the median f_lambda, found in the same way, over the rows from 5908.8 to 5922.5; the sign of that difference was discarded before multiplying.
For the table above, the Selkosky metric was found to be 34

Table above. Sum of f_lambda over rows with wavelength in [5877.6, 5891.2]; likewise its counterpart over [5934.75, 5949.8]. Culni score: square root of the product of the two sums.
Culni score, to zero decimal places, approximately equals 149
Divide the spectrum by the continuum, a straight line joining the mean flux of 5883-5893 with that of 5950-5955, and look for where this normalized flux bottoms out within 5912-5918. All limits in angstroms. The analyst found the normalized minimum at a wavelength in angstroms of 5912.24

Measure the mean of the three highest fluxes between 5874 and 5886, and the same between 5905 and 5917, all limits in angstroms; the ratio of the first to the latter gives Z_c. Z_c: 1.01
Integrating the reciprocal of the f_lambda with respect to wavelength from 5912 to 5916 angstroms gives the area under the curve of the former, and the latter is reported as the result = 0.27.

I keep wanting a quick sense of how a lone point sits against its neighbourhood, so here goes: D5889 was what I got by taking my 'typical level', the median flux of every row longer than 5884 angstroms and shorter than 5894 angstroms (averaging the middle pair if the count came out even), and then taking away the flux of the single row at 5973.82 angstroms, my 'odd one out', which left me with -3.5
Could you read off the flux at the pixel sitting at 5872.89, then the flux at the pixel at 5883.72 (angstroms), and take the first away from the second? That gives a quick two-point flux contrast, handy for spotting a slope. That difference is -1.4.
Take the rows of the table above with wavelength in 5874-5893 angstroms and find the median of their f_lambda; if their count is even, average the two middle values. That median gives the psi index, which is 13.9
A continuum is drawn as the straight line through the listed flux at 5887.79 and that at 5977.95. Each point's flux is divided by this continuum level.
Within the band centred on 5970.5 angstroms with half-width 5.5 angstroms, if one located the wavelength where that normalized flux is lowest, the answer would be 5972.44 angstroms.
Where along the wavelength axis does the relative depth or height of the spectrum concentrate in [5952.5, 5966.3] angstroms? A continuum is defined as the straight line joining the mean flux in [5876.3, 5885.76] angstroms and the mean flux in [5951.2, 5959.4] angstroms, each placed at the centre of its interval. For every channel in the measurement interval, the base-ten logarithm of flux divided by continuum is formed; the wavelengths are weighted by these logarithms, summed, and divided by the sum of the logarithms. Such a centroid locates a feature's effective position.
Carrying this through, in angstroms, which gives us 5963.5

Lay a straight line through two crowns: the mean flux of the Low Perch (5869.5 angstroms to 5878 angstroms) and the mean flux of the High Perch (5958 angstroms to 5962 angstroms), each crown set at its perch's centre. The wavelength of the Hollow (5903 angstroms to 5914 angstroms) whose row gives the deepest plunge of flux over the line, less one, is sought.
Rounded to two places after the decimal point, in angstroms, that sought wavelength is 5910.88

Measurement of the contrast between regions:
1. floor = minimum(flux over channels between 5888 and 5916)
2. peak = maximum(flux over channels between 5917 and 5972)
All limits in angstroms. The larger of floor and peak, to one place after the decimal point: 18.2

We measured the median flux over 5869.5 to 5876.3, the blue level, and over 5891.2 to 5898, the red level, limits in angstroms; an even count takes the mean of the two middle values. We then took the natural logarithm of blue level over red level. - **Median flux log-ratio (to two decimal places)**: 0.15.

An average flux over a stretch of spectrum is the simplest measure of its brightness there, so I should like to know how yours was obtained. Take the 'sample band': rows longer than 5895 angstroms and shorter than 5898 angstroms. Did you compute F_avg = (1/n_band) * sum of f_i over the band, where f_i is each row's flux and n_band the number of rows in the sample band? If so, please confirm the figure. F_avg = 13.2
